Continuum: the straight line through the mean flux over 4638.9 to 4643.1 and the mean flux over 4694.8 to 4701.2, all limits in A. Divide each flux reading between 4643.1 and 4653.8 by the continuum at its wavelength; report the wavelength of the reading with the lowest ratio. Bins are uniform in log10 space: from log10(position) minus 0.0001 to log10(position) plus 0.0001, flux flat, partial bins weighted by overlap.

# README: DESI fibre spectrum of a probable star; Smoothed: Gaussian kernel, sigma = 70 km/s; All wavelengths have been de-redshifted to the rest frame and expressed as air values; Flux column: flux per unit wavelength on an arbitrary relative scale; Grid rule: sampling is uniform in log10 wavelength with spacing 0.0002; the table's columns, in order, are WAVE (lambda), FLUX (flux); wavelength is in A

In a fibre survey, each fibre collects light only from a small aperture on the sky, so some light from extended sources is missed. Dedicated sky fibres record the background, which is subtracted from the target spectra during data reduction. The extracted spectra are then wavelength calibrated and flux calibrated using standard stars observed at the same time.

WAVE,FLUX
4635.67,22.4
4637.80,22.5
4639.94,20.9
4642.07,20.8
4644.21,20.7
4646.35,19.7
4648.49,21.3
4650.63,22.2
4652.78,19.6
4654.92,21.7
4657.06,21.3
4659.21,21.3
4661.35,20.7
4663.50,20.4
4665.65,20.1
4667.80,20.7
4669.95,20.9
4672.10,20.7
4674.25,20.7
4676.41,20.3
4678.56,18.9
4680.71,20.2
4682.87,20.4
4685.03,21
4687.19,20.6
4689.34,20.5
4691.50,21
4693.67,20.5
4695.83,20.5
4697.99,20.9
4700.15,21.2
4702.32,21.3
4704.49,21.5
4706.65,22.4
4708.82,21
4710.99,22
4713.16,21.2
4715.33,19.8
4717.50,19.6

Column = 4652.78 A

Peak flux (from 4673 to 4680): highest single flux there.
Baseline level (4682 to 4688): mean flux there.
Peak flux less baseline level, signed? 0.0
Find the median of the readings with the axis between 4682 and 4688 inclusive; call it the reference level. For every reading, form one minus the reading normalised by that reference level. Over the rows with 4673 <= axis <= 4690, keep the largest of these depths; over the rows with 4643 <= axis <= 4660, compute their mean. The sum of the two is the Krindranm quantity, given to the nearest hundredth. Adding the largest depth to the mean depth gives 0.06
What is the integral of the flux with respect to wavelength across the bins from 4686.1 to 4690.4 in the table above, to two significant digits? 89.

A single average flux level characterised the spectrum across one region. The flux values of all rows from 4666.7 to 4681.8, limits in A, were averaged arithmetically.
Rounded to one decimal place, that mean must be 20.3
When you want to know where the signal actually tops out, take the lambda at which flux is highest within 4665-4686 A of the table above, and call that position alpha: 4685.03 A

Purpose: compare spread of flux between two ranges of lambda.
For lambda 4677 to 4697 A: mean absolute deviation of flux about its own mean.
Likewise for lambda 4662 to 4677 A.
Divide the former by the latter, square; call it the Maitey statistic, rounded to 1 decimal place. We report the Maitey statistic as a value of 2.5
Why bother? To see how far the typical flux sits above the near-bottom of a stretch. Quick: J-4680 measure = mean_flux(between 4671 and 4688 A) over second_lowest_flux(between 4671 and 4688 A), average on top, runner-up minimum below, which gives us 1.007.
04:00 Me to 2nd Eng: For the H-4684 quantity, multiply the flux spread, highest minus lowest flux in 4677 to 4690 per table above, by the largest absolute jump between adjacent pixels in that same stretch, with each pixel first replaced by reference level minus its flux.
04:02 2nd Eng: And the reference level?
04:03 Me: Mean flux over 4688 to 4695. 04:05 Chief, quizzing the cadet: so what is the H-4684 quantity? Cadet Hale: 2.7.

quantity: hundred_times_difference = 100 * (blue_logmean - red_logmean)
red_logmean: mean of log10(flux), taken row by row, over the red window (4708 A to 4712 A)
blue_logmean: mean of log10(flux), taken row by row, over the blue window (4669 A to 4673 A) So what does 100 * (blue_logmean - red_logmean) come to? -1.4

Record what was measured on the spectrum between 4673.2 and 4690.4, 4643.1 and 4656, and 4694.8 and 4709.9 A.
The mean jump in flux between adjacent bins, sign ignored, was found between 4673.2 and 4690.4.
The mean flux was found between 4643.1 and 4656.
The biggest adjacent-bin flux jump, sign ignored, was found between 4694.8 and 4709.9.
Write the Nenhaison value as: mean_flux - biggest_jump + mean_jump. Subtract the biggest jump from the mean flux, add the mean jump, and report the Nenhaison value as 20.1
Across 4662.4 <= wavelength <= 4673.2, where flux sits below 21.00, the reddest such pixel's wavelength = 4672.10 A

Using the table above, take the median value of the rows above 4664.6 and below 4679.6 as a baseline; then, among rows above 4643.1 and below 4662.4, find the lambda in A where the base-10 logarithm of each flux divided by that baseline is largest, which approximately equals 4650.63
